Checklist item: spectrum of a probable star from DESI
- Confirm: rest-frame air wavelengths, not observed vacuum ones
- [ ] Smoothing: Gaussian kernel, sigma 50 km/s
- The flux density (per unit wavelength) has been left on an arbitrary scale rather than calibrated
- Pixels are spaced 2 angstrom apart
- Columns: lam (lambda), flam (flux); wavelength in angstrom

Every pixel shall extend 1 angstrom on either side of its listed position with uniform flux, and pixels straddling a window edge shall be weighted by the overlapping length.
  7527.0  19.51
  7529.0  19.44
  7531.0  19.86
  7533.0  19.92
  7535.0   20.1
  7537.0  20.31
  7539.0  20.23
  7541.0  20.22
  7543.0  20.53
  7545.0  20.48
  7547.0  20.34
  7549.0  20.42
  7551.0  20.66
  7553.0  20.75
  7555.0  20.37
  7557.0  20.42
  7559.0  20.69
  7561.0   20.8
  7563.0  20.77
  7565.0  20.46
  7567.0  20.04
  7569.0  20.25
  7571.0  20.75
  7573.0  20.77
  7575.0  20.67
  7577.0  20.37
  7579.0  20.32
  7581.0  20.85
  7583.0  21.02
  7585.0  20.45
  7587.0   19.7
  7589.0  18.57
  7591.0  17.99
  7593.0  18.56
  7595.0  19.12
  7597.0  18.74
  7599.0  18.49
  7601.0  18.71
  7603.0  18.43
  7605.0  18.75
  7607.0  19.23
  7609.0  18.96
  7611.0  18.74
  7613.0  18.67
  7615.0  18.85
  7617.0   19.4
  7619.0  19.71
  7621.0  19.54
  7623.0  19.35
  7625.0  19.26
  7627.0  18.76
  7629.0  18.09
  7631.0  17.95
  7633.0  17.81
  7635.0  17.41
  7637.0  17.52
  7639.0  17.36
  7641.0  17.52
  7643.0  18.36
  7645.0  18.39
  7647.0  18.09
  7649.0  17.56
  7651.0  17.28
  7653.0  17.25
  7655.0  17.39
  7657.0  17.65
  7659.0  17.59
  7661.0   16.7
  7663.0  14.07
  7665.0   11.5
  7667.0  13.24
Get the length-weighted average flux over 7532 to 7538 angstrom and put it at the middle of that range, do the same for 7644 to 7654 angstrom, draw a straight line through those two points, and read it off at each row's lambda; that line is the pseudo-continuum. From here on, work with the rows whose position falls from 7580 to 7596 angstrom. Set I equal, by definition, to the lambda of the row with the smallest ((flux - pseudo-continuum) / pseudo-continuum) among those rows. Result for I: 7591.0 angstrom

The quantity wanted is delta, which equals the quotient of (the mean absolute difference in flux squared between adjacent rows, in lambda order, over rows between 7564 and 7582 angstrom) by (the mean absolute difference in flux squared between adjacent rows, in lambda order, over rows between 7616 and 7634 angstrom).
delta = 1.04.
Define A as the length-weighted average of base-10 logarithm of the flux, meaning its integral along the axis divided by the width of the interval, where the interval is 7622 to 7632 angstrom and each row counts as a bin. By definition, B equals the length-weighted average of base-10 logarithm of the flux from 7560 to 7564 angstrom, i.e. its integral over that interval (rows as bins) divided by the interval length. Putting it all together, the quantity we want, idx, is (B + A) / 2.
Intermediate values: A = 1.27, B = 1.32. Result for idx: 1.29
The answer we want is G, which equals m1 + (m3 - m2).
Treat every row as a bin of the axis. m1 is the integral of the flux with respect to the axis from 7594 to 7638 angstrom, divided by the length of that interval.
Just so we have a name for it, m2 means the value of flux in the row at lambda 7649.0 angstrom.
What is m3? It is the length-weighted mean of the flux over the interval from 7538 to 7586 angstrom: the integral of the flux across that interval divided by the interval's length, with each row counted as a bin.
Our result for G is 21.7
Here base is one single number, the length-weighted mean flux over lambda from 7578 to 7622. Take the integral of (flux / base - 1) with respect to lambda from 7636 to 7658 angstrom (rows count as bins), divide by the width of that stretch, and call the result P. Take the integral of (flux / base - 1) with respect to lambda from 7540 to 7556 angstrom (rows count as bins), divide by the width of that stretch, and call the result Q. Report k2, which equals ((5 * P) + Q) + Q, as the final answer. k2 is -0.27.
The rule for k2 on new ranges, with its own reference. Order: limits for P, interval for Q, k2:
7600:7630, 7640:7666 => -0.31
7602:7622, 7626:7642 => -0.20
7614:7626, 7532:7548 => 0.14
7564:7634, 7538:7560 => 0.16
